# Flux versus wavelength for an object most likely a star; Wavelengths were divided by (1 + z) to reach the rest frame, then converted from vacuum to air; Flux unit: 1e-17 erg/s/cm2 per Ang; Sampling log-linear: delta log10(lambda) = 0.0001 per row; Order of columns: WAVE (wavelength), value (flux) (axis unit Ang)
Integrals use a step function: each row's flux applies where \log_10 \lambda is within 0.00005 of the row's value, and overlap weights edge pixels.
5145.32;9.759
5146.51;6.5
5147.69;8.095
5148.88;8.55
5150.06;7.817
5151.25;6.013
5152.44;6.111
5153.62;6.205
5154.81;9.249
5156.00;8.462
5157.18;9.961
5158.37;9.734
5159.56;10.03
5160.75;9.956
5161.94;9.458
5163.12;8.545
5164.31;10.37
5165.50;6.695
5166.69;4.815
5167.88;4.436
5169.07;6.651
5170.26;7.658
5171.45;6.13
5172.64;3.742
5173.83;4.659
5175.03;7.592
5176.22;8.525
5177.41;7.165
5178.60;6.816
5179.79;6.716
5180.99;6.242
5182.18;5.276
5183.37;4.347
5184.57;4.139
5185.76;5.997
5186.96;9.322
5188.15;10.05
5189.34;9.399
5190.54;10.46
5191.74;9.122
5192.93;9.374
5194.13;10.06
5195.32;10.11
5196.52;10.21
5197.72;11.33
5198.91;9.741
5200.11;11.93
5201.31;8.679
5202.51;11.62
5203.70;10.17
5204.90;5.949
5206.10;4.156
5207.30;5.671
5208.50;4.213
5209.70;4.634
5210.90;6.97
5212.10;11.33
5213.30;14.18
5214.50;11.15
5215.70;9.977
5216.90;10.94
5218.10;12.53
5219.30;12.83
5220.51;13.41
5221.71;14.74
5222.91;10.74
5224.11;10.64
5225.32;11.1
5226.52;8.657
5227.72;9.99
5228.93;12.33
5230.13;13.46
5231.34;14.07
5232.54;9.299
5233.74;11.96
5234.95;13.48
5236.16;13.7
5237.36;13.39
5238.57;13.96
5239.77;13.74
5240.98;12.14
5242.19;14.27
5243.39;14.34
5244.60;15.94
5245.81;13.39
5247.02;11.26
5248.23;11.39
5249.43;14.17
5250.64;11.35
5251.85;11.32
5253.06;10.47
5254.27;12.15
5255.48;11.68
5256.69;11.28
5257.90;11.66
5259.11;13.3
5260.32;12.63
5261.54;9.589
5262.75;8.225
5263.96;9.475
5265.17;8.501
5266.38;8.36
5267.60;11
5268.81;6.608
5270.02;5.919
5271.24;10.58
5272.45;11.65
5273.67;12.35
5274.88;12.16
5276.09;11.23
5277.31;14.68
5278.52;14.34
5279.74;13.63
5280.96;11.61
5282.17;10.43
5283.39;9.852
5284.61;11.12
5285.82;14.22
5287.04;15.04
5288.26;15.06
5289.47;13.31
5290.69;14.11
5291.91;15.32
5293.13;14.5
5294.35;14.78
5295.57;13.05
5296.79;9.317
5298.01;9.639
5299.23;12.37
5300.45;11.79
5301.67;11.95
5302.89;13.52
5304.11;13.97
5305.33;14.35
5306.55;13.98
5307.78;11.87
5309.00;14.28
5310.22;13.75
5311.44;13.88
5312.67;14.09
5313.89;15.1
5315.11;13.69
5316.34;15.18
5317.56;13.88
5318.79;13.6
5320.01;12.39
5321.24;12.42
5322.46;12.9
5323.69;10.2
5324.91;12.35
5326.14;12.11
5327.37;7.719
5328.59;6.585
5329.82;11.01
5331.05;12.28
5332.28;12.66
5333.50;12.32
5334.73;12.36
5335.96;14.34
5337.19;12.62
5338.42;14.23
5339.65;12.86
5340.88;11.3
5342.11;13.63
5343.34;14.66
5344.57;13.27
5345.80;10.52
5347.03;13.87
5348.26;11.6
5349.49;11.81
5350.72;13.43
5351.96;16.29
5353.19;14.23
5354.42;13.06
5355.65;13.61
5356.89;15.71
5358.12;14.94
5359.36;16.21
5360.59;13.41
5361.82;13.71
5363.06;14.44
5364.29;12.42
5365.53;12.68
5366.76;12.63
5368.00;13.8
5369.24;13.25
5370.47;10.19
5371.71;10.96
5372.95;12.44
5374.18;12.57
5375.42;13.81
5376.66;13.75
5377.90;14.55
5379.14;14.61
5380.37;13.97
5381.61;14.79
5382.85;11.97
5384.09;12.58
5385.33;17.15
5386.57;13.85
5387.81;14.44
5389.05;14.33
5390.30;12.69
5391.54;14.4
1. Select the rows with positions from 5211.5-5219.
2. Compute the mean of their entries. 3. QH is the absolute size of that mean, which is 11.7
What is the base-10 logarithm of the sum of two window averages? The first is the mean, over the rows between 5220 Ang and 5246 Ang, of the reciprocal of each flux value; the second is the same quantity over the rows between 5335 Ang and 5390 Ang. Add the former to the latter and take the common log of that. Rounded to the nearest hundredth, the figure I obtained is -0.81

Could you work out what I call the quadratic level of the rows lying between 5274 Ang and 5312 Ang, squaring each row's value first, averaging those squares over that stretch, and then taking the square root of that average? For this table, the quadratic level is 13.1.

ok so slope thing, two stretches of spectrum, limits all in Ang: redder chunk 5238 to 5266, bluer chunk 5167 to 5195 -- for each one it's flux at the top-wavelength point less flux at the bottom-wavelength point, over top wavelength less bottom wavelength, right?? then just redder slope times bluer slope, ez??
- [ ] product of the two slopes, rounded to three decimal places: -0.044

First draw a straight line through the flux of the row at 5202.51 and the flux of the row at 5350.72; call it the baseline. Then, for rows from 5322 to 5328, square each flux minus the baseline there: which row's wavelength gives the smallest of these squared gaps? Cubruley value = 5322.46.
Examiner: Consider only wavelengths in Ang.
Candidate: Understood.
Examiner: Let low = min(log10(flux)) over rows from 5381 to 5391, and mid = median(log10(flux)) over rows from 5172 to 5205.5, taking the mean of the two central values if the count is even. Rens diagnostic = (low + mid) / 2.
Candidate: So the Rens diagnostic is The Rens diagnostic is 1.01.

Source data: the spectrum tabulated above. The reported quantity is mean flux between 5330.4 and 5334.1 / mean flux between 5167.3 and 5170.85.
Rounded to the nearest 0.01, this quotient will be 1.99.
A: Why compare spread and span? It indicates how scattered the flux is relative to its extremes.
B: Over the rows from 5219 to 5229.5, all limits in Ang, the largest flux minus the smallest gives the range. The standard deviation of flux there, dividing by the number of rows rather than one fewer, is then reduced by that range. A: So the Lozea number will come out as -4.3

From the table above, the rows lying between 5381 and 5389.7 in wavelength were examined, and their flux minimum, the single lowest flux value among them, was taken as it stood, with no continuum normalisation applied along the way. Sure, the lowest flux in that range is 11.97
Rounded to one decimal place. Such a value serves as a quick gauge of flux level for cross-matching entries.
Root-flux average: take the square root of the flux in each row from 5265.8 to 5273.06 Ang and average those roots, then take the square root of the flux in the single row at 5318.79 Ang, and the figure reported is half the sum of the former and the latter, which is 3.3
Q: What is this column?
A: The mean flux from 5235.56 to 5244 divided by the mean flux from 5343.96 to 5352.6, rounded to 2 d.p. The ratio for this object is 1.05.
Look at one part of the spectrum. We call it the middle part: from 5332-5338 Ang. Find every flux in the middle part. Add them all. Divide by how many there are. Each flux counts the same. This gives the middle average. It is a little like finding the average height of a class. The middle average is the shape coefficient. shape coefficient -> 12.9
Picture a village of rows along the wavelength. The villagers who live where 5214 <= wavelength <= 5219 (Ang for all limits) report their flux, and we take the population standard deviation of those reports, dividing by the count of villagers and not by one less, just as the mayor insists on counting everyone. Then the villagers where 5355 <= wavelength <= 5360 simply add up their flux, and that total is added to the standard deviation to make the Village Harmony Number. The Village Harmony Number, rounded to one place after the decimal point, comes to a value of 61.4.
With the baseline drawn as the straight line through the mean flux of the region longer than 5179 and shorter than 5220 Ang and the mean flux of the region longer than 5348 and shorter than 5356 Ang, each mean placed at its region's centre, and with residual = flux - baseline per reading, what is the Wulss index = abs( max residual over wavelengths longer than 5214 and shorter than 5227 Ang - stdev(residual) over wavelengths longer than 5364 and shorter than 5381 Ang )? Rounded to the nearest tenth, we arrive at 4.1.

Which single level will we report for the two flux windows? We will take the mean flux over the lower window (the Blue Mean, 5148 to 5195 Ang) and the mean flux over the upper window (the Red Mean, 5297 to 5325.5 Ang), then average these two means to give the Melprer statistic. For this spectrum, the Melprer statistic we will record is 10.3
